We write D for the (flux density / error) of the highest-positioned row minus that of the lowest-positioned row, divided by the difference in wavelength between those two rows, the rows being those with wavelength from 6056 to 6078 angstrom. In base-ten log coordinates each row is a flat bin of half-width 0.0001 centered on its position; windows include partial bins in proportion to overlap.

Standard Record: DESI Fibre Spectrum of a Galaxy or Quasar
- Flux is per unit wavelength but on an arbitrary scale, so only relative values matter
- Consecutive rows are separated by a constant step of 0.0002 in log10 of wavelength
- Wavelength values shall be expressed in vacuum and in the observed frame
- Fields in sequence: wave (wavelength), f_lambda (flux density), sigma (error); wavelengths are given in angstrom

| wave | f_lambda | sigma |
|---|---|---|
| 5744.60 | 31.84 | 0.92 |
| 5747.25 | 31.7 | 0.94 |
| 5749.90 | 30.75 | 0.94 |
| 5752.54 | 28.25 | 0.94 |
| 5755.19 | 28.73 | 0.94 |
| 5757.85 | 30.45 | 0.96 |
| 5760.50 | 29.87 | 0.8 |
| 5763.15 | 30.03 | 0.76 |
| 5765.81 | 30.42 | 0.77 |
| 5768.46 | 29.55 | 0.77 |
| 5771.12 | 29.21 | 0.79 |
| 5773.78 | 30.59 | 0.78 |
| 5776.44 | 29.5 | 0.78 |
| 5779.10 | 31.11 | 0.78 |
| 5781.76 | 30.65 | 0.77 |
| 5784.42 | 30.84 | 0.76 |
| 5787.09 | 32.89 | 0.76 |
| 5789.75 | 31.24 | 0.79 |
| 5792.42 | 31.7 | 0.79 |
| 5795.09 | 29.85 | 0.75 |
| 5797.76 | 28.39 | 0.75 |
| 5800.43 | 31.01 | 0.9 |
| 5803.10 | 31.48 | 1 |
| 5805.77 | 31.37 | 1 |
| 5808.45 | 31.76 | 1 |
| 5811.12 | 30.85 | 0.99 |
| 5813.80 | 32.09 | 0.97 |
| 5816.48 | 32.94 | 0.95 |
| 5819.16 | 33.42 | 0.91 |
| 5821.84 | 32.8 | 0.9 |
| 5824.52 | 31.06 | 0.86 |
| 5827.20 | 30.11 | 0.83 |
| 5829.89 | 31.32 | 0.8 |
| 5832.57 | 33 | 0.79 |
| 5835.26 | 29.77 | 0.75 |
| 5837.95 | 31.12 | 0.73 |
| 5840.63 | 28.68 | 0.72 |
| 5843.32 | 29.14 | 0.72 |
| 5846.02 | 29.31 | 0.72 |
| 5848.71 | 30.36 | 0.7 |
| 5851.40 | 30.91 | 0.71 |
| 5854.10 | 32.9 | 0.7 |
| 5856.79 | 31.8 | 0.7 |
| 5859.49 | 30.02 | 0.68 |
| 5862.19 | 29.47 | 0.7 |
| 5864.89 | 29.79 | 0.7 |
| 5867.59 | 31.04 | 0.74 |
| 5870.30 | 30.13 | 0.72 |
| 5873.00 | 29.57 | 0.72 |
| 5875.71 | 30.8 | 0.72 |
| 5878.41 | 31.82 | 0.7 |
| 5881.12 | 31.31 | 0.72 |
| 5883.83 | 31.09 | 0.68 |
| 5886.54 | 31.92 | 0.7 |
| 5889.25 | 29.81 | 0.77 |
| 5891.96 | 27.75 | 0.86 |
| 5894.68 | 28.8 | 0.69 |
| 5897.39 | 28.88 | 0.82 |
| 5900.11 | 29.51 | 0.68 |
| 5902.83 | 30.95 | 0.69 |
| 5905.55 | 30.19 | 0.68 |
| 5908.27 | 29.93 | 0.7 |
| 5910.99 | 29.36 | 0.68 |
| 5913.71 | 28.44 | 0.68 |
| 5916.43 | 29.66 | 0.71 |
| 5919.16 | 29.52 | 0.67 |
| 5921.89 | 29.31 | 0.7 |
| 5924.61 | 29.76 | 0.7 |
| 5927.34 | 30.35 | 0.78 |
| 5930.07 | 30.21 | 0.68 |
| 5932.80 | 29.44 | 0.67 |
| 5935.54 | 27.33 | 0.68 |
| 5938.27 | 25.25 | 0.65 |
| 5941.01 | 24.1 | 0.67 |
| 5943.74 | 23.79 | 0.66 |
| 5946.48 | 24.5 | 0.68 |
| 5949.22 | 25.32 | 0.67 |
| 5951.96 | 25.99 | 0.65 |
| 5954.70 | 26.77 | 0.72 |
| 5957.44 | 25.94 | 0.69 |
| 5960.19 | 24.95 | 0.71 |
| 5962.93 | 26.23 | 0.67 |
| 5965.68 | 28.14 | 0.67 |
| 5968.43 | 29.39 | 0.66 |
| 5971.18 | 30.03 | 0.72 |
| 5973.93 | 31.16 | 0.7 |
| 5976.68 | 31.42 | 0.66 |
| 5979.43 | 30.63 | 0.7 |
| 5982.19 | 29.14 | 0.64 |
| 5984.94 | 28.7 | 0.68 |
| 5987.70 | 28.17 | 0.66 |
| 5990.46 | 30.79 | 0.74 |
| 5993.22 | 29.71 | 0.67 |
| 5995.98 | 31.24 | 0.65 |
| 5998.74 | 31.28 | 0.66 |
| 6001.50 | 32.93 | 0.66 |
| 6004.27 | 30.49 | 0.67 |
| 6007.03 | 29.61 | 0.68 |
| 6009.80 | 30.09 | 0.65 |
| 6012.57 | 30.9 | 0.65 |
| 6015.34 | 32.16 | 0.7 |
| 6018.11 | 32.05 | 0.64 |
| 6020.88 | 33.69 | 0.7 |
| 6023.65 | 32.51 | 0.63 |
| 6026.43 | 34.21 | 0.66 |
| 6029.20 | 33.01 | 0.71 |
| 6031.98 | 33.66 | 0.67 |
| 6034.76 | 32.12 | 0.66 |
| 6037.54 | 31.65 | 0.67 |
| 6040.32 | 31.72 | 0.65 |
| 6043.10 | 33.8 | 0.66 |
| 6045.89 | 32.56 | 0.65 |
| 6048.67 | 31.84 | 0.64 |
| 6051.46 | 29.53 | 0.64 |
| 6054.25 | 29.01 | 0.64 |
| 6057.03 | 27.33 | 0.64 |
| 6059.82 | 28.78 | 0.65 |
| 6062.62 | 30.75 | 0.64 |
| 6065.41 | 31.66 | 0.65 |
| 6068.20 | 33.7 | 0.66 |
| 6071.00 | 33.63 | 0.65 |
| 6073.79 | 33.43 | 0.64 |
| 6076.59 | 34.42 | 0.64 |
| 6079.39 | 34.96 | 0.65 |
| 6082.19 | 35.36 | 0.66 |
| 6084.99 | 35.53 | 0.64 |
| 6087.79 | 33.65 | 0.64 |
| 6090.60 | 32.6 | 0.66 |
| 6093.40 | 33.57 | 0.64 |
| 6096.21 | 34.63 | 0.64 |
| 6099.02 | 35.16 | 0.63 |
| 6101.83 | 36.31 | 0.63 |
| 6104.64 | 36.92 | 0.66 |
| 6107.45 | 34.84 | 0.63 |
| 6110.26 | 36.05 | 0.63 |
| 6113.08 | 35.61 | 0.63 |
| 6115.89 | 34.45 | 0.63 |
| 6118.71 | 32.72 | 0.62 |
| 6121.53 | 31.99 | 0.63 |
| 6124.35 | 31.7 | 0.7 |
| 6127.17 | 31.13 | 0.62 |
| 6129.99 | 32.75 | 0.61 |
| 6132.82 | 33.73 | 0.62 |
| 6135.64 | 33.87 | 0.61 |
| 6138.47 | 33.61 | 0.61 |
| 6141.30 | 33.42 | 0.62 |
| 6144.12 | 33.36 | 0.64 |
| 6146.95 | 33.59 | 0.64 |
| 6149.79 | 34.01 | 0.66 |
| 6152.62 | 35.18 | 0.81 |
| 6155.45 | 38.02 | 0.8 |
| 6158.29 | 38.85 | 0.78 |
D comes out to 0.6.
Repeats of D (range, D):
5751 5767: 0.7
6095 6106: 0.2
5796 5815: -0.3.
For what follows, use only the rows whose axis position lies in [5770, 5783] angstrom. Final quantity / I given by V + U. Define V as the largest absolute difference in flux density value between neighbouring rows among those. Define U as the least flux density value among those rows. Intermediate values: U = 29.21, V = 1.6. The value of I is 30.8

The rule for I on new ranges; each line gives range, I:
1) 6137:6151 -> 33.8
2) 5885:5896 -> 29.9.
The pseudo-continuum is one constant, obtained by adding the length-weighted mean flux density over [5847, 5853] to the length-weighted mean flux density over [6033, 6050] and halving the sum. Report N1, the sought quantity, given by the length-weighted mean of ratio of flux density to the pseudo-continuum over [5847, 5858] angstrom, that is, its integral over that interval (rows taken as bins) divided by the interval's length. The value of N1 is 1.00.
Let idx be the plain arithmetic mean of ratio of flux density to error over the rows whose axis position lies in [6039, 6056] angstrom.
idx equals 49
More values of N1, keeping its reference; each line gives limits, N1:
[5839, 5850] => 0.93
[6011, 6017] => 1.00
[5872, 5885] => 0.98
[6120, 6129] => 1.01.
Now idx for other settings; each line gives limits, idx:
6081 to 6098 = 53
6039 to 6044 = 50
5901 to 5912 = 44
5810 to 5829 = 35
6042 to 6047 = 51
